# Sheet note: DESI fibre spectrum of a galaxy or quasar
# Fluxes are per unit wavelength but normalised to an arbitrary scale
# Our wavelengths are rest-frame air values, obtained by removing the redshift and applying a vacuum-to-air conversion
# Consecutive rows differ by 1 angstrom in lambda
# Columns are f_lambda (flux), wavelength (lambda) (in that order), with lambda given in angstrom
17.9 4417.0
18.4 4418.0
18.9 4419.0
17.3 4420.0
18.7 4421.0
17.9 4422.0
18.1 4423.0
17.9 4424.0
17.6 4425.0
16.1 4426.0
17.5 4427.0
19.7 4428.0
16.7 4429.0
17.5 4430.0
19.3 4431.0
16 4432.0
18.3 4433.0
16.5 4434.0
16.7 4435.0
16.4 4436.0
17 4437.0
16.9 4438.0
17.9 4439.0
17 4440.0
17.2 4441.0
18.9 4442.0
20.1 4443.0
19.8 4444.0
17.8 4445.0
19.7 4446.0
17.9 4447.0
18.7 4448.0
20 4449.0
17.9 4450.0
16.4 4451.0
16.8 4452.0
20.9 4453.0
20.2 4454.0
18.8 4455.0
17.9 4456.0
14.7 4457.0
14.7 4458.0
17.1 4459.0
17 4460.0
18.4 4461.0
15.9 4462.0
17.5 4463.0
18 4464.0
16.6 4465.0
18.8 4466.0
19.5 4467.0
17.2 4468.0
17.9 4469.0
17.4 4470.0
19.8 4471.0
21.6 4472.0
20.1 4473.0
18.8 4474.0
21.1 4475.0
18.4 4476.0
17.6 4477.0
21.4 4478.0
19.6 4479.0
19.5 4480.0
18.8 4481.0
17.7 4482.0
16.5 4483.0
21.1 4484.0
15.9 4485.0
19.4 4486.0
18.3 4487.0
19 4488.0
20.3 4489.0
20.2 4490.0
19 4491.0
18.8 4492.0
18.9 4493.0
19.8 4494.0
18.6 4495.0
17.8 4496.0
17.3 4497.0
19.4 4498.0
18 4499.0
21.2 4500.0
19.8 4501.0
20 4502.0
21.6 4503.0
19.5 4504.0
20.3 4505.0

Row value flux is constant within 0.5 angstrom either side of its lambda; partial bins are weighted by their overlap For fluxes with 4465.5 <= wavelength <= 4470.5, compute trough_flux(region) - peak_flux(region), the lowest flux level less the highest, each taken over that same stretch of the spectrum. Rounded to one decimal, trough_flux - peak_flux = -2.3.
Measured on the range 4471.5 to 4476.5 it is -3.2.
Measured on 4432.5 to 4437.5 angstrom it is -1.9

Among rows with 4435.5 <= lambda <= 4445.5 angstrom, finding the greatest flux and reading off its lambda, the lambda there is 4443.0 angstrom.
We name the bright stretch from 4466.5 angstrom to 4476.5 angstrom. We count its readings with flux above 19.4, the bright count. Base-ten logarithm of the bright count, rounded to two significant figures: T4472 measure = 0.70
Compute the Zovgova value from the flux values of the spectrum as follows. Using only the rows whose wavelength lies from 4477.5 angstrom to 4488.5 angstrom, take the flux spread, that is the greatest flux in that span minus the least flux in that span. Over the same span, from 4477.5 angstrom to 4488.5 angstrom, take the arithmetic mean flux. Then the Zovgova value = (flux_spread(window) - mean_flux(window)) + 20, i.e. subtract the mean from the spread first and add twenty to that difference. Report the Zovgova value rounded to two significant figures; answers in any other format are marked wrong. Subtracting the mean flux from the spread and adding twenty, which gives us 6.7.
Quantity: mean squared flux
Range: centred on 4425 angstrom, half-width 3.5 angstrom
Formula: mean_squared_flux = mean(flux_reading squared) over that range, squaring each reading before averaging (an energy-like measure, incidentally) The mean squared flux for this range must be 319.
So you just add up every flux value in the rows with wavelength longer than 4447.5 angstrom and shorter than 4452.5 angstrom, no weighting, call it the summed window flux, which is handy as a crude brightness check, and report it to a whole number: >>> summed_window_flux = 90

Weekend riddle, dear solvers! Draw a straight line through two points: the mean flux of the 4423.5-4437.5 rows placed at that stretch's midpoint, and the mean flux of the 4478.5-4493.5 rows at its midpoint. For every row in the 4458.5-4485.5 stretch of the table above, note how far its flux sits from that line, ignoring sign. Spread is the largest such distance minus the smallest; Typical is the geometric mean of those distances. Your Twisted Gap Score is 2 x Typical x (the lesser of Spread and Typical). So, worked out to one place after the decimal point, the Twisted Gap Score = 1.7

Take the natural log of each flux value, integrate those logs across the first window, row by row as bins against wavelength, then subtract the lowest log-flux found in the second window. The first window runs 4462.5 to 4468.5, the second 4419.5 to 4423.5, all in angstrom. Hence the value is 14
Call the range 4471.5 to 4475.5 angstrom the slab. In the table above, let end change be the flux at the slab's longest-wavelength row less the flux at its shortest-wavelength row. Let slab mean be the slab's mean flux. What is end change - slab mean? -20.9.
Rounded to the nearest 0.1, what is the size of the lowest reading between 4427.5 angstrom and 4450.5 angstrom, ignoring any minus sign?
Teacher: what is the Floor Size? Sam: 16.0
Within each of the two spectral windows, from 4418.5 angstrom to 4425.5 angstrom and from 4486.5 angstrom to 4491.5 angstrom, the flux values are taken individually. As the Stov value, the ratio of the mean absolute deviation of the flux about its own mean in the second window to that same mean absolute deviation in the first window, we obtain 1.63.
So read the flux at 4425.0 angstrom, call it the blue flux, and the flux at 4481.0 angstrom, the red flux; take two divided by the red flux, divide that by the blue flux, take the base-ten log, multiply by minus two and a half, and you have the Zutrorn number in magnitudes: 5.55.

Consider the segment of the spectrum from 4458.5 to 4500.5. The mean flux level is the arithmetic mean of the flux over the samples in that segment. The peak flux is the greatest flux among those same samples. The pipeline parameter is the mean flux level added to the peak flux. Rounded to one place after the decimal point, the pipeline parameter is 40.3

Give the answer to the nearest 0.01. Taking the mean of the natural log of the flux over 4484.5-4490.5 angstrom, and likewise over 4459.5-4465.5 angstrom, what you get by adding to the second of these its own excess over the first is 2.76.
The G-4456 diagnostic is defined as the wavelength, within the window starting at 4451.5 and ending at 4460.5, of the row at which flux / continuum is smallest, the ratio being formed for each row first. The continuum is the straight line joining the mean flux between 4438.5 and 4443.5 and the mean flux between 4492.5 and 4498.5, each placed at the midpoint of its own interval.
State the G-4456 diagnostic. 4458.0 angstrom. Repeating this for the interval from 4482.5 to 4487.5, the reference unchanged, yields 4485.0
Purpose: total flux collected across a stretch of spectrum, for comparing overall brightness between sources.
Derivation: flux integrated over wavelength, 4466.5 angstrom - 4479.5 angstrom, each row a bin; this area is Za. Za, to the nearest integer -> 250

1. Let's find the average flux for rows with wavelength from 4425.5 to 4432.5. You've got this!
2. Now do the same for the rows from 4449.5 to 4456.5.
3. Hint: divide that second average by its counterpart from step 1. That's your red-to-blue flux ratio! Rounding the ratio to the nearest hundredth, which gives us 1.05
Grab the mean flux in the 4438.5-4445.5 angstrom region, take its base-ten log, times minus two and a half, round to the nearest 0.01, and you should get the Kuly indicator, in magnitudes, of -3.16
